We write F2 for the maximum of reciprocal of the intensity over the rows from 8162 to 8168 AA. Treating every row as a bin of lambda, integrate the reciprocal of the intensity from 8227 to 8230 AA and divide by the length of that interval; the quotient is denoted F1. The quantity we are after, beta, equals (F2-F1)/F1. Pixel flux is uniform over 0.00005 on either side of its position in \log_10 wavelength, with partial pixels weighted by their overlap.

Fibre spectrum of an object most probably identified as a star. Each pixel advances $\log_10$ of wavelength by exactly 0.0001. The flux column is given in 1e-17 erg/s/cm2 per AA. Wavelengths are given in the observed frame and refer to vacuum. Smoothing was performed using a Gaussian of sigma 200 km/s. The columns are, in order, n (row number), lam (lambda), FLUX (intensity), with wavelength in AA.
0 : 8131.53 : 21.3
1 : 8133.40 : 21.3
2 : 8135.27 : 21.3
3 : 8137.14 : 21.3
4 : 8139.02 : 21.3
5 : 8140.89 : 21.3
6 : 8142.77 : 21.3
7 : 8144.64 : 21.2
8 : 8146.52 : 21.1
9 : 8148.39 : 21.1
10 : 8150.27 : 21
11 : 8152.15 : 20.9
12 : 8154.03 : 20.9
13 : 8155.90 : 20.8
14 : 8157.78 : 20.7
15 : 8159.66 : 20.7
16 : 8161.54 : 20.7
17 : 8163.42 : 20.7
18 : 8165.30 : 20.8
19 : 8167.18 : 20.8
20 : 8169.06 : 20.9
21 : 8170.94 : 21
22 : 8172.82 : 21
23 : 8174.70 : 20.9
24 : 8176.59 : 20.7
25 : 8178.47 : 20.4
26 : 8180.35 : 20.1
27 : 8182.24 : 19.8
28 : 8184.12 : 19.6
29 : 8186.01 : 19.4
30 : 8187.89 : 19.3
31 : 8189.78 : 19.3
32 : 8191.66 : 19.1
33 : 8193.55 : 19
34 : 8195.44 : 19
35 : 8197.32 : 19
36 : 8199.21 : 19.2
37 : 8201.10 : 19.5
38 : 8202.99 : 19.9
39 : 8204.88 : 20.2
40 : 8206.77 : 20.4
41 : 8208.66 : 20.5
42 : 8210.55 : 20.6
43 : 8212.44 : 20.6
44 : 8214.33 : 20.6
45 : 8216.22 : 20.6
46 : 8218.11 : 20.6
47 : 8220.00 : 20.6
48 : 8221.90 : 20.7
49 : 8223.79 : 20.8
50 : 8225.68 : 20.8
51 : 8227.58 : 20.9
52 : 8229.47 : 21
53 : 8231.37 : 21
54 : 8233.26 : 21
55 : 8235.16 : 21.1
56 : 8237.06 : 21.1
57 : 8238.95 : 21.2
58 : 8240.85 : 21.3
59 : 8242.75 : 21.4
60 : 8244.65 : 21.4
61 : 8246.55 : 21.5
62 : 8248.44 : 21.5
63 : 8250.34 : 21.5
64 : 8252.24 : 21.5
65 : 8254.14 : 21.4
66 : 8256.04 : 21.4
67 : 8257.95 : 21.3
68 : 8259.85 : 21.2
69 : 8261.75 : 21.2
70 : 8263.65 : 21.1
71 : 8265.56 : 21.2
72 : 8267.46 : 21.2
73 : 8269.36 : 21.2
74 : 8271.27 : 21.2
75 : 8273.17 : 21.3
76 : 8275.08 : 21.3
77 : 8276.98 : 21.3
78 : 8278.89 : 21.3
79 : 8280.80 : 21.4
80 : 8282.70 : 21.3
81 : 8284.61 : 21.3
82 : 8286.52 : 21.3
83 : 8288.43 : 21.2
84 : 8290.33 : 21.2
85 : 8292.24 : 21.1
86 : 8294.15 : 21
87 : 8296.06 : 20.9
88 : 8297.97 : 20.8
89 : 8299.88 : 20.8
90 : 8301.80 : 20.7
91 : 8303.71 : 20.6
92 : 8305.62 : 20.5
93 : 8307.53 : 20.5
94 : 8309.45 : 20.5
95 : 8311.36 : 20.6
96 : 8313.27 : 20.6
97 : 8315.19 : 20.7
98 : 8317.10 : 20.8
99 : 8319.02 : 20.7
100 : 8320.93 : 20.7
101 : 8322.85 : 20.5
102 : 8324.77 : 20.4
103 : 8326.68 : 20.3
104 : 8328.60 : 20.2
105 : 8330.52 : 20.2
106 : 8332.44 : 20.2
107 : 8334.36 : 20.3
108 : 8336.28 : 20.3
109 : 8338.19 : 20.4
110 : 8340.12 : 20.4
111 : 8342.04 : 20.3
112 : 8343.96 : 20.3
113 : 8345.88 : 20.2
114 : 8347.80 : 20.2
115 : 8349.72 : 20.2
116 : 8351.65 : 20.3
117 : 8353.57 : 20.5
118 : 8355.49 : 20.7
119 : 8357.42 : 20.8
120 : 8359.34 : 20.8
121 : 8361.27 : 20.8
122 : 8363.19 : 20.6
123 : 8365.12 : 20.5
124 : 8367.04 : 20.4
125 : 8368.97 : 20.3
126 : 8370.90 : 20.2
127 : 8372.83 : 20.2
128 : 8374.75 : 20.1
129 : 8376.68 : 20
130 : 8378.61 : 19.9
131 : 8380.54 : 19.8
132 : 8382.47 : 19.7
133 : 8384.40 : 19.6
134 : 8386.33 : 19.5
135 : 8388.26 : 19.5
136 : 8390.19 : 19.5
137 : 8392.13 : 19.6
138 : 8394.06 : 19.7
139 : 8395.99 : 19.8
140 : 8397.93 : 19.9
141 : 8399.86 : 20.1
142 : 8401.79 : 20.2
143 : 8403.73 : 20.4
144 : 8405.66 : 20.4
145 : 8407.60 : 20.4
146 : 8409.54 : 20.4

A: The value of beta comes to 0.01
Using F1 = 0.0478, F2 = 0.0483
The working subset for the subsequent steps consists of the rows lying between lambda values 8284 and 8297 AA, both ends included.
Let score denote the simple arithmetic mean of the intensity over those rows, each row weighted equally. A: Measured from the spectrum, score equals 21.1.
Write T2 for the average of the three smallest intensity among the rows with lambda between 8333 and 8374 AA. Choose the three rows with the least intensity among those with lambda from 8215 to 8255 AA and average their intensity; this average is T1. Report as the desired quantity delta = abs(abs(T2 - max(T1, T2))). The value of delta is 0.4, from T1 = 20.6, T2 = 20.2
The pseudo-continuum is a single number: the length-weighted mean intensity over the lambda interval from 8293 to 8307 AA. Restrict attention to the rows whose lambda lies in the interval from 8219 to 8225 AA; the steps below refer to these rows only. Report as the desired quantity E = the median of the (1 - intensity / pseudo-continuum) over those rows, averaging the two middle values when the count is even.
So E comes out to 0.003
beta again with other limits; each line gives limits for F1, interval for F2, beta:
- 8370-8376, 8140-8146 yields -0.05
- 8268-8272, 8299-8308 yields 0.03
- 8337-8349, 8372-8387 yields 0.04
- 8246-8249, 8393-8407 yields 0.09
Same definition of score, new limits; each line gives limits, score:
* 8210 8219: 20.6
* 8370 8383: 20.0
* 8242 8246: 21.4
